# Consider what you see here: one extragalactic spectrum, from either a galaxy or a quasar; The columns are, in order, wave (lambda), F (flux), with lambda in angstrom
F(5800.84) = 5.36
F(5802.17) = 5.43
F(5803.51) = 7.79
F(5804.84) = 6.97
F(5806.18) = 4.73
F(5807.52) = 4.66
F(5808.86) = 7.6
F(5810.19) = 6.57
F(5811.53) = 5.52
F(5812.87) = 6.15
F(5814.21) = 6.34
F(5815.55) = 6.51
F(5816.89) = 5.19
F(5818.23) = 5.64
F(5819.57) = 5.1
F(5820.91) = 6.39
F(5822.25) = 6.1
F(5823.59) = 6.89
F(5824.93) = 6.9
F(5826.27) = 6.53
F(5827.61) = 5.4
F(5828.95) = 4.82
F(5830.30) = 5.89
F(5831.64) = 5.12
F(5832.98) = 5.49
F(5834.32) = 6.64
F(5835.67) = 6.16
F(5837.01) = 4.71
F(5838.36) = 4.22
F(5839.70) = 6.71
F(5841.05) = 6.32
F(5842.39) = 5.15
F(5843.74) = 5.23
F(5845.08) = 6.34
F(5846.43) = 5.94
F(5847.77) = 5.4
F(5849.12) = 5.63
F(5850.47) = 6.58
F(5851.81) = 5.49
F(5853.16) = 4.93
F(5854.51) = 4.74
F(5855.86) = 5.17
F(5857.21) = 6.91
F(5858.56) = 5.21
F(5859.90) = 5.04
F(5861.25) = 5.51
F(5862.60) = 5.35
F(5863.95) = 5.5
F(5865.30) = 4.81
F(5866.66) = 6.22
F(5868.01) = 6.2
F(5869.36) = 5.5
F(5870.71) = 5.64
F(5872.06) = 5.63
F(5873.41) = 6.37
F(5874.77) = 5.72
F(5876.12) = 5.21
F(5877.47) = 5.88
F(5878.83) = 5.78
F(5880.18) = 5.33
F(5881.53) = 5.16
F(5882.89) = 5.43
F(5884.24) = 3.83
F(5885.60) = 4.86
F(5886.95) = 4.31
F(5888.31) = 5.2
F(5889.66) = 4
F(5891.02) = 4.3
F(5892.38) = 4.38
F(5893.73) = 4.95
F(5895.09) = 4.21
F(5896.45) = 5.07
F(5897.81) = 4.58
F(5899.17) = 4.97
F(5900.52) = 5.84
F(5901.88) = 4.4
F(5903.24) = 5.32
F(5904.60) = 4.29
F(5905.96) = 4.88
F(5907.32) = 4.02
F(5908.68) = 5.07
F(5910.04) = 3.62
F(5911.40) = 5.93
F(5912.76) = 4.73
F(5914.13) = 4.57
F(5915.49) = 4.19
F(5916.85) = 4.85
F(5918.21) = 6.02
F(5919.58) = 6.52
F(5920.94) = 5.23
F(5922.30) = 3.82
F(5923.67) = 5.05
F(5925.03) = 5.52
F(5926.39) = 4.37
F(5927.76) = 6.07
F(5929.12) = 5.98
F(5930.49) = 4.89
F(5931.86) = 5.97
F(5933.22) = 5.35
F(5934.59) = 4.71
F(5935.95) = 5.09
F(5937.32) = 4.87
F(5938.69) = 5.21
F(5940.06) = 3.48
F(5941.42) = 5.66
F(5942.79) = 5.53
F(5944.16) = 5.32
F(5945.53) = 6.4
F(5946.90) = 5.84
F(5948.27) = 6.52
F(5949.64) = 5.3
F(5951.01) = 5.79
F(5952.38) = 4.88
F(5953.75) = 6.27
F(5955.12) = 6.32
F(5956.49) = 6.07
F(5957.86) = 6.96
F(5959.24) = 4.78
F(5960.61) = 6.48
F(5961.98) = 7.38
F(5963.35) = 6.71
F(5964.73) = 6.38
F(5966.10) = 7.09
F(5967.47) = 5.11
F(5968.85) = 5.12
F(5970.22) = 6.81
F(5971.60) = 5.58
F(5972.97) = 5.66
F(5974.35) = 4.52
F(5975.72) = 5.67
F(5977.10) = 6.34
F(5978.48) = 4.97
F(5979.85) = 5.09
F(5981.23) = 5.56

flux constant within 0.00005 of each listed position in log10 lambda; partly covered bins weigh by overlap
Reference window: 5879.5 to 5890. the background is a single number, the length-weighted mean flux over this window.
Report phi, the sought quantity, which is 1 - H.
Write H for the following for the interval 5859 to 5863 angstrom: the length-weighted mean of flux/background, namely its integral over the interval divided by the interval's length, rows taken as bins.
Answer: -0.11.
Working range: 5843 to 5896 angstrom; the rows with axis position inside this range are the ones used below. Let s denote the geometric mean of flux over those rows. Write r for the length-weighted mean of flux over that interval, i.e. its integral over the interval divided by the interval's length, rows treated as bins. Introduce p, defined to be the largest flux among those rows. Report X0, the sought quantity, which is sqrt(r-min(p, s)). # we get 0.209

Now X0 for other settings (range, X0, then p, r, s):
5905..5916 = 0.209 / 5.93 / 4.62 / 4.6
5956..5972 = 0.263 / 7.38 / 6.22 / 6.1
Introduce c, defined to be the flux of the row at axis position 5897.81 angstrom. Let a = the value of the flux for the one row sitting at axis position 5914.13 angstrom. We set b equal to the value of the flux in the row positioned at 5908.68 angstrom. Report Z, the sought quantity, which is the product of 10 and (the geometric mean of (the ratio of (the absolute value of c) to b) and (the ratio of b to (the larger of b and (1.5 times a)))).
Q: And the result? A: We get 8.2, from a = 4.57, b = 5.07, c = 4.58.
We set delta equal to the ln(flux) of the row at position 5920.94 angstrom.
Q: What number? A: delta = 1.65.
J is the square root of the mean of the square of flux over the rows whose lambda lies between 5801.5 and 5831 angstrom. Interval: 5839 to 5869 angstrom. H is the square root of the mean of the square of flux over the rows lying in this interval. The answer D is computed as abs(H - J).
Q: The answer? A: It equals 0.42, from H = 5.69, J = 6.1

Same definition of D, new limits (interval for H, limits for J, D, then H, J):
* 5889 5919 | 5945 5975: 1.27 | 4.78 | 6.0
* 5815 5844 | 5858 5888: 0.41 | 5.83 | 5.4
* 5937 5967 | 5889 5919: 1.17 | 5.94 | 4.8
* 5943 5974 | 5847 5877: 0.47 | 6.08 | 5.6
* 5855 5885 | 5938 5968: 0.40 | 5.55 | 6.0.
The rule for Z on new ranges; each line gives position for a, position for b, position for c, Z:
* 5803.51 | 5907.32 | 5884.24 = 5.7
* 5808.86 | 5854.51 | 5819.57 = 6.7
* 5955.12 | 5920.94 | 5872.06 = 7.7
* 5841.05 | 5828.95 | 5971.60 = 7.7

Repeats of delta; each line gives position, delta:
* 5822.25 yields 1.81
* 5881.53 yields 1.64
